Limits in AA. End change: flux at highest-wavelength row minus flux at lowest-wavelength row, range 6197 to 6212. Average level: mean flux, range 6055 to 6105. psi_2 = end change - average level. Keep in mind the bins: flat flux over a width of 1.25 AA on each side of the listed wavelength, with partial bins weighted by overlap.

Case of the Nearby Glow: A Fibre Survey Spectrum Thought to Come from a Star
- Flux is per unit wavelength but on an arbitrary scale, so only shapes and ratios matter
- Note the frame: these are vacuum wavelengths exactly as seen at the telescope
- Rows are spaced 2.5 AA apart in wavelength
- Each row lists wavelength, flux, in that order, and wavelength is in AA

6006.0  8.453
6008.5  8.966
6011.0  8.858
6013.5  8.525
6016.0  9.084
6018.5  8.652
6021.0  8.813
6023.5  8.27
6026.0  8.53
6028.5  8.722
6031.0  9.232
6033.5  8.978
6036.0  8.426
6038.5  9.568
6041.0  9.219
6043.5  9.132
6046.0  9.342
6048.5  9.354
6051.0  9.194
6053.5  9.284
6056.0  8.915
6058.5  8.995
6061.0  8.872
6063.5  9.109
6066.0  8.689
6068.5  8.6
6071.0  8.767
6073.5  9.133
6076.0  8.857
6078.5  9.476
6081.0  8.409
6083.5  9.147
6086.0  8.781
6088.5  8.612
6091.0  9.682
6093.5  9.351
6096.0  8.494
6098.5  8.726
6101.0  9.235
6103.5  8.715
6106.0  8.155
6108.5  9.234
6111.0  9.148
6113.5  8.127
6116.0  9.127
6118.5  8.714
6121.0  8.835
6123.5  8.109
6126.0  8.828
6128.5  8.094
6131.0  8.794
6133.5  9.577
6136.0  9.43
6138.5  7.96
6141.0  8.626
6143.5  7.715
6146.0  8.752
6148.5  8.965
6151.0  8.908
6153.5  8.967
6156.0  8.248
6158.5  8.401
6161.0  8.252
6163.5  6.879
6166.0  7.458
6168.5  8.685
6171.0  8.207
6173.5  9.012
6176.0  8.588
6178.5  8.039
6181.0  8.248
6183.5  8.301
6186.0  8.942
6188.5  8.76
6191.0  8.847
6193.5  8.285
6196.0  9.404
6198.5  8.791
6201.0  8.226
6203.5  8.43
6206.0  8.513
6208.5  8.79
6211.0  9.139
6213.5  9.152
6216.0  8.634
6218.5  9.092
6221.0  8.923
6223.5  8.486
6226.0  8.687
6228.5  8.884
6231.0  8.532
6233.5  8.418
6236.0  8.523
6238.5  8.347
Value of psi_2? -8.58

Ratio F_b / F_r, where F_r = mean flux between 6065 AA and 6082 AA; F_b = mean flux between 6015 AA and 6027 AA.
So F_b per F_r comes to 0.98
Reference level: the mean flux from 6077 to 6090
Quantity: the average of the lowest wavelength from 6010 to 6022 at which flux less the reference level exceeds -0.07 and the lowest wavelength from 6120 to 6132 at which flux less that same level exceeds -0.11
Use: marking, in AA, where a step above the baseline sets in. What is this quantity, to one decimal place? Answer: 6066.0 AA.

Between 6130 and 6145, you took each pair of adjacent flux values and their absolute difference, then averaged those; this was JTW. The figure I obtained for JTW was 0.80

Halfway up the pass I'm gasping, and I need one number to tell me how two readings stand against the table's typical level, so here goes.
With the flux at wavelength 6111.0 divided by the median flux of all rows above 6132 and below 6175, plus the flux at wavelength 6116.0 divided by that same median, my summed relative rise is 2.12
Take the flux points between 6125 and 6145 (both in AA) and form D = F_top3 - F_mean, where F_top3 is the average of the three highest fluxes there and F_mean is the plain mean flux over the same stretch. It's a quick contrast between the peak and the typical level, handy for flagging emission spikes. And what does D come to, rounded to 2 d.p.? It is 0.65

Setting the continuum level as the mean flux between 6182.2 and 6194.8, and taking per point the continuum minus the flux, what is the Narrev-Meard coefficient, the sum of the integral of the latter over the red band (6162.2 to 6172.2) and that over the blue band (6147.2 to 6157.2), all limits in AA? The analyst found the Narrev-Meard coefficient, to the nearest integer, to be 7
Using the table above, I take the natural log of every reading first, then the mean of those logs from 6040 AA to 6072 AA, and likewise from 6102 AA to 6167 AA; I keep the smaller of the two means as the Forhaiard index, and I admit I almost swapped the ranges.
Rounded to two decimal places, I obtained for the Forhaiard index 2.14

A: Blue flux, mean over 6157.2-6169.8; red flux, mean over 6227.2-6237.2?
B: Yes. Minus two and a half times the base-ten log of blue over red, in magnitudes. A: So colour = 0.09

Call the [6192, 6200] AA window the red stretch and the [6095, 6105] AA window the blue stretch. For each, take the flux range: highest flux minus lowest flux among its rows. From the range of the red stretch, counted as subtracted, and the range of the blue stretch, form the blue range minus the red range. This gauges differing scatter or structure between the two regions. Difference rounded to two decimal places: -0.38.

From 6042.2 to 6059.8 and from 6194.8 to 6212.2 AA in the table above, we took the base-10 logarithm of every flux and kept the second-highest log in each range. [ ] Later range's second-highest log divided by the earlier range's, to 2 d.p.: 0.99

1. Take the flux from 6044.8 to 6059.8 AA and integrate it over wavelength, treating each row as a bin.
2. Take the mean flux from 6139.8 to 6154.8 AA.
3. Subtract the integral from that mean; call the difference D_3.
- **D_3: -129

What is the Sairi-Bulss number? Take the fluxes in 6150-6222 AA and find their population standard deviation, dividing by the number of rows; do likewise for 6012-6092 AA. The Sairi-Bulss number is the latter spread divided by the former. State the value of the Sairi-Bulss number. 0.68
